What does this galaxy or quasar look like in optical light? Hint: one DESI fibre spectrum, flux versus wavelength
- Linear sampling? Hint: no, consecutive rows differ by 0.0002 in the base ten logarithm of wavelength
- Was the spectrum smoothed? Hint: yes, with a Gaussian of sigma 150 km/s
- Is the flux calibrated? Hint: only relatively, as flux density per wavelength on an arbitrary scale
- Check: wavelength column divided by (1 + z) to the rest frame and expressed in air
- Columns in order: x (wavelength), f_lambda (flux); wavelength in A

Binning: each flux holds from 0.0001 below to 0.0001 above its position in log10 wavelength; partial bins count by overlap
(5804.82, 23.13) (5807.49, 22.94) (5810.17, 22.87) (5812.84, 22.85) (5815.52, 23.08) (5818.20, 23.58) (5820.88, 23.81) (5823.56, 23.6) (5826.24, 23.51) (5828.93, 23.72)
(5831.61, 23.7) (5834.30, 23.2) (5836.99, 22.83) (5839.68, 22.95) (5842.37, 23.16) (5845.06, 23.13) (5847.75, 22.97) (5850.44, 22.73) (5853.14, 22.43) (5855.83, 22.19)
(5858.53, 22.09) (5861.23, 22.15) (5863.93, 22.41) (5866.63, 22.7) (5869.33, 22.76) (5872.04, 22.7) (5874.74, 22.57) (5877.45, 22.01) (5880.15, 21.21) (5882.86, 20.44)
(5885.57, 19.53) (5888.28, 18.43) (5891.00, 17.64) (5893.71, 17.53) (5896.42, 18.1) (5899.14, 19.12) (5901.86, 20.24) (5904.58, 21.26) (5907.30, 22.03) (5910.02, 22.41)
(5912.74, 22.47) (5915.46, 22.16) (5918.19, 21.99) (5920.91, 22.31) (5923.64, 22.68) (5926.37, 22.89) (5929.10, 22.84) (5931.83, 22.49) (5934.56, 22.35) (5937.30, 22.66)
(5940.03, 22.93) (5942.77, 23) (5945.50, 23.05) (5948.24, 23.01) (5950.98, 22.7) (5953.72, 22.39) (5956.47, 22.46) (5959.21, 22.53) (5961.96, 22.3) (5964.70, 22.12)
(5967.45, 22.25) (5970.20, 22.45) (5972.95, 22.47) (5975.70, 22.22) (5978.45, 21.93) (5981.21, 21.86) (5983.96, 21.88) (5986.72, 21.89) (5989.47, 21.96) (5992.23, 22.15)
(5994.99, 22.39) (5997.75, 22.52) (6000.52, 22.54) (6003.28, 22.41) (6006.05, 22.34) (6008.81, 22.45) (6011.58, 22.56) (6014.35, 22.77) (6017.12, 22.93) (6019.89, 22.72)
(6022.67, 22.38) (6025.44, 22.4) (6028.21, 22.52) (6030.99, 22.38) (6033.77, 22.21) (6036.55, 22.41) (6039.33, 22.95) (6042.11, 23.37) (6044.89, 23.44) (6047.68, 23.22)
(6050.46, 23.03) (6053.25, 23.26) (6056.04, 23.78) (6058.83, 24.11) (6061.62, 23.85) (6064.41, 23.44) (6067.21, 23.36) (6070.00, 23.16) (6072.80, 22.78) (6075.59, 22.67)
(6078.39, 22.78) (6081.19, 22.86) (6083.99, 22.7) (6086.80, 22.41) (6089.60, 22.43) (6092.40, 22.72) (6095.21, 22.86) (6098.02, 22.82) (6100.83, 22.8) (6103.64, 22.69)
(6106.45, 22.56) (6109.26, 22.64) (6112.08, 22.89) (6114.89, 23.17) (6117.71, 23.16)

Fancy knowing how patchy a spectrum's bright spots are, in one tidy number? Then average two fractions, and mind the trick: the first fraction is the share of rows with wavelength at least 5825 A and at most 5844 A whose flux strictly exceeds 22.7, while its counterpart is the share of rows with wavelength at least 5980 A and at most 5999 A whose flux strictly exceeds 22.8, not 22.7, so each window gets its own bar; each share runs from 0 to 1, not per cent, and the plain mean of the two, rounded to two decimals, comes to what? 0.50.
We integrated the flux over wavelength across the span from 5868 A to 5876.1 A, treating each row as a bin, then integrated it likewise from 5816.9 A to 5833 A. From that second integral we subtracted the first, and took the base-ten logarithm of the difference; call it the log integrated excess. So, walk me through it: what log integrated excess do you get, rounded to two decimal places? 2.29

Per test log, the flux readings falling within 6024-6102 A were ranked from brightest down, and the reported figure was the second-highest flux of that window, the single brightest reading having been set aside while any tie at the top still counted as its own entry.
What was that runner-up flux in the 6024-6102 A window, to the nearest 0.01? 23.85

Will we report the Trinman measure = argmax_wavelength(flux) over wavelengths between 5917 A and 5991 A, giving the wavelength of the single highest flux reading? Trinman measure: 5945.50 A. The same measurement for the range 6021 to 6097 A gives 6058.83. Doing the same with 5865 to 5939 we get 5926.37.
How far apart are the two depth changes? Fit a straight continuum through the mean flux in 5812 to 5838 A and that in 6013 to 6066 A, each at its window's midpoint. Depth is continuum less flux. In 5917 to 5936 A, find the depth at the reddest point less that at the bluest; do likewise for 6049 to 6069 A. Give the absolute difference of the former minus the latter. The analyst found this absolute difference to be 0.0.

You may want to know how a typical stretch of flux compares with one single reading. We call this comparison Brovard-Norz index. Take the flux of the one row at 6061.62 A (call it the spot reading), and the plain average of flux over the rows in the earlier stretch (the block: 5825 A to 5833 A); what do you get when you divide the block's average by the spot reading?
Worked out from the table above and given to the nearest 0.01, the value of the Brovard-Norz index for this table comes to 0.99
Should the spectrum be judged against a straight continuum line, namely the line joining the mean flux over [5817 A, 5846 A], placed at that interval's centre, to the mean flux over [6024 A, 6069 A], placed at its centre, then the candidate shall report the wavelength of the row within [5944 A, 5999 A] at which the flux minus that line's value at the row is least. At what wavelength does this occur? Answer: 5981.21 A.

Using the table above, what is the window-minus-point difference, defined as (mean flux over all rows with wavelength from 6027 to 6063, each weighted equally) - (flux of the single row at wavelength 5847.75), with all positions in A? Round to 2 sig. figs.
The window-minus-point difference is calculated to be 0.15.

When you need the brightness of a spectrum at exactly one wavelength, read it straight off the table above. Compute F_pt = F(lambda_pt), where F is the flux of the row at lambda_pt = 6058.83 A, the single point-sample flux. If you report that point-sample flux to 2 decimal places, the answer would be 24.11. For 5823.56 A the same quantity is 23.60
